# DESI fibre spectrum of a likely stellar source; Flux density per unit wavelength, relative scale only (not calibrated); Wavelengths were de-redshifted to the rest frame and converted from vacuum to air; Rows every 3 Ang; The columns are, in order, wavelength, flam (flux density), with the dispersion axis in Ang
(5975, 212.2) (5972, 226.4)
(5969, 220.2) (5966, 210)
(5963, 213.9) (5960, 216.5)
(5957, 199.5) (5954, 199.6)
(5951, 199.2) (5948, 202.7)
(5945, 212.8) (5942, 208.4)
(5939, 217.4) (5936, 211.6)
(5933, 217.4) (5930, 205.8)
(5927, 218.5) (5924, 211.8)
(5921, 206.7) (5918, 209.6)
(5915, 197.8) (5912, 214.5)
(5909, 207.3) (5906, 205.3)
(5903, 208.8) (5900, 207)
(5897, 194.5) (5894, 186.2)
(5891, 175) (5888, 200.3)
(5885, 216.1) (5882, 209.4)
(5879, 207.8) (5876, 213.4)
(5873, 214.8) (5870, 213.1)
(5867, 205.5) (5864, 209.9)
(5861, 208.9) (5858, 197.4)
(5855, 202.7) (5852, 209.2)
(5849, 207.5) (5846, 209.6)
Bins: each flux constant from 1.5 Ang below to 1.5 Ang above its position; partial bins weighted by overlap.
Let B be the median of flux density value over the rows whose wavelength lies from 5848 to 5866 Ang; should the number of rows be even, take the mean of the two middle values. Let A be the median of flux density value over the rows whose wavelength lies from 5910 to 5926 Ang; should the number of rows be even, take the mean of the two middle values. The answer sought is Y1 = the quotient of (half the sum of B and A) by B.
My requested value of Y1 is 1.00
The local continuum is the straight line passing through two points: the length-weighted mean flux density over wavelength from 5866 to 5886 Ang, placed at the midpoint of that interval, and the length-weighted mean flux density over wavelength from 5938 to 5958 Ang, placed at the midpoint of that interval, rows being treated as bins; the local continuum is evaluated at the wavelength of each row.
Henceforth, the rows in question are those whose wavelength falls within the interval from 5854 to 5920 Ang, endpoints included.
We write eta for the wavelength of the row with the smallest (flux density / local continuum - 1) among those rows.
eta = 5891 Ang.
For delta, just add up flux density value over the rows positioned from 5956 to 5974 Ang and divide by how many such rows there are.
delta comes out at 214.4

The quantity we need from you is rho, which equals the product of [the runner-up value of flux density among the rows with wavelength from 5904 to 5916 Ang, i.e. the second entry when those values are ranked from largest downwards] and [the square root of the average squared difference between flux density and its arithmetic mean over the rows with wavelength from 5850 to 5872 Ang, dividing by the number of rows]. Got 1010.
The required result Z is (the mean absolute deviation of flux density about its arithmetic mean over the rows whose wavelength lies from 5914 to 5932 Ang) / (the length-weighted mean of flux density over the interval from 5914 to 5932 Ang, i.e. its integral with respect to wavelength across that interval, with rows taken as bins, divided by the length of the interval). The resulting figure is 0.024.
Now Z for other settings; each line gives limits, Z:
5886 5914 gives 0.049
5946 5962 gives 0.025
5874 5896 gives 0.060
